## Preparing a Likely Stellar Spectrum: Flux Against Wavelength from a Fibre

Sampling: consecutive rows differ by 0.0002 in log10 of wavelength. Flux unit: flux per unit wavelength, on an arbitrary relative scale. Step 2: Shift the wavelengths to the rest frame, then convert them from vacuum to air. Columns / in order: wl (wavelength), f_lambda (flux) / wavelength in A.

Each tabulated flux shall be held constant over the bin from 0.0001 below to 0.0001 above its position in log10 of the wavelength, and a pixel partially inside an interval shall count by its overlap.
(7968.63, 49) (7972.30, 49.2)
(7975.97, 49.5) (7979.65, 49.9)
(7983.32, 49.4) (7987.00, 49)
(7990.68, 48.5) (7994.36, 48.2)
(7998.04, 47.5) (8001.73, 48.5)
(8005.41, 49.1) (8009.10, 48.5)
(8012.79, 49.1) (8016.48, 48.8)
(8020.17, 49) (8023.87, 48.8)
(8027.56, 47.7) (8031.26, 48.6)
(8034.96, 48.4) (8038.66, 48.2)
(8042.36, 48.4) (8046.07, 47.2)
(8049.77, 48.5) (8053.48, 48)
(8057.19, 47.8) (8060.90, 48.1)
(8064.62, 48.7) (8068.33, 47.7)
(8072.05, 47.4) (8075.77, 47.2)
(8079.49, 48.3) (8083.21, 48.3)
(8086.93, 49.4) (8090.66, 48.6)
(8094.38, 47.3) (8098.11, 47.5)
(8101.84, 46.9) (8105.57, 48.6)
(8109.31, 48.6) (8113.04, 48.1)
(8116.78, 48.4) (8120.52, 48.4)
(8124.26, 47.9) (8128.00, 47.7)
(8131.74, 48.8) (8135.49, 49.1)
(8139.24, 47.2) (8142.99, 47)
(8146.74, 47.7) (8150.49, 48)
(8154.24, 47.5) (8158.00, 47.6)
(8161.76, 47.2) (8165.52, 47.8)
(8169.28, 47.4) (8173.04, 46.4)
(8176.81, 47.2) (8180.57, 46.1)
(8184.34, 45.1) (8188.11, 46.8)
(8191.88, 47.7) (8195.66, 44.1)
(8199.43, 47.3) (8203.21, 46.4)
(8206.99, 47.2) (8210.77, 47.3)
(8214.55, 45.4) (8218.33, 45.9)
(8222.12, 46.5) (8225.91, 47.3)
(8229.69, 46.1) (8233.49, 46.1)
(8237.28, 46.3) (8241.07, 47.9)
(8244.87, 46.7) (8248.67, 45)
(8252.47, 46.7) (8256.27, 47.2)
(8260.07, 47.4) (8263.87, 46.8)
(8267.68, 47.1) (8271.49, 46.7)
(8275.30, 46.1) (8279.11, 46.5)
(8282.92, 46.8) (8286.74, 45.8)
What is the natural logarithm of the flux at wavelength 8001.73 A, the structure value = 3.88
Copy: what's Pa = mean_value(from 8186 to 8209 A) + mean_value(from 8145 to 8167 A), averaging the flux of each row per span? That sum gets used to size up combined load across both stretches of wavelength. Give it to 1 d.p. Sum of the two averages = 94.2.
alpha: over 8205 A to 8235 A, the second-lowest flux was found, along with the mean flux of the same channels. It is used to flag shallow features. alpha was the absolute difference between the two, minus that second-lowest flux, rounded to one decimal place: -45.3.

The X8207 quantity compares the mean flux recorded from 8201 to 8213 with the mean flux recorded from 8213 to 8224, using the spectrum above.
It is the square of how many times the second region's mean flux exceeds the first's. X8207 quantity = 0.96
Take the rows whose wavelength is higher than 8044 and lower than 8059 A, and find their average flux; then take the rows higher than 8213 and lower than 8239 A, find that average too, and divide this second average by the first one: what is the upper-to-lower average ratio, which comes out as 0.966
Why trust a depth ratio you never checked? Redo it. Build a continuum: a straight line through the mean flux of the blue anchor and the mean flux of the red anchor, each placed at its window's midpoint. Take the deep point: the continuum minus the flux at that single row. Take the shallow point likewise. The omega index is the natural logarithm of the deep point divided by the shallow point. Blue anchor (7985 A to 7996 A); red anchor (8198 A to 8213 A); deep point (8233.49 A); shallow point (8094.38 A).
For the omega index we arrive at 0.3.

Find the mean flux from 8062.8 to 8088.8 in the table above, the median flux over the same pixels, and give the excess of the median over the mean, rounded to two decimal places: 0.16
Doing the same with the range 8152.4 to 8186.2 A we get 0.28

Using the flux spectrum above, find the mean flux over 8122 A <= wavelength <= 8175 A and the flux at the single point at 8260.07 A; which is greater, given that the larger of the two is 47.7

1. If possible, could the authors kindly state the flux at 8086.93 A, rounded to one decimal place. 49.4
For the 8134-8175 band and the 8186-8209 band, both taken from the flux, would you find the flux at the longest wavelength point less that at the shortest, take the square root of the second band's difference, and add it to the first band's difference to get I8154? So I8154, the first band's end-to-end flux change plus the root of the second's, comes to -2.1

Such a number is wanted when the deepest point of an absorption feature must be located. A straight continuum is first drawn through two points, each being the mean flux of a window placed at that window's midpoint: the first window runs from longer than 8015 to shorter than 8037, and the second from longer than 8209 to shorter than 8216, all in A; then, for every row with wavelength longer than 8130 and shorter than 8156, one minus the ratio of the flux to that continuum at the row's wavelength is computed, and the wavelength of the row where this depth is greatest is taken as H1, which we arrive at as 8142.99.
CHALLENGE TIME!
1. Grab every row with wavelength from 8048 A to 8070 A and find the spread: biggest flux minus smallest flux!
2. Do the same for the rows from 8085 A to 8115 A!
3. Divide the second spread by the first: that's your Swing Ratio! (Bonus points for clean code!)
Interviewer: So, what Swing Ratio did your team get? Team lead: 2.5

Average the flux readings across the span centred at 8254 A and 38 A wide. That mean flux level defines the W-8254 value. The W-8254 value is 46.8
